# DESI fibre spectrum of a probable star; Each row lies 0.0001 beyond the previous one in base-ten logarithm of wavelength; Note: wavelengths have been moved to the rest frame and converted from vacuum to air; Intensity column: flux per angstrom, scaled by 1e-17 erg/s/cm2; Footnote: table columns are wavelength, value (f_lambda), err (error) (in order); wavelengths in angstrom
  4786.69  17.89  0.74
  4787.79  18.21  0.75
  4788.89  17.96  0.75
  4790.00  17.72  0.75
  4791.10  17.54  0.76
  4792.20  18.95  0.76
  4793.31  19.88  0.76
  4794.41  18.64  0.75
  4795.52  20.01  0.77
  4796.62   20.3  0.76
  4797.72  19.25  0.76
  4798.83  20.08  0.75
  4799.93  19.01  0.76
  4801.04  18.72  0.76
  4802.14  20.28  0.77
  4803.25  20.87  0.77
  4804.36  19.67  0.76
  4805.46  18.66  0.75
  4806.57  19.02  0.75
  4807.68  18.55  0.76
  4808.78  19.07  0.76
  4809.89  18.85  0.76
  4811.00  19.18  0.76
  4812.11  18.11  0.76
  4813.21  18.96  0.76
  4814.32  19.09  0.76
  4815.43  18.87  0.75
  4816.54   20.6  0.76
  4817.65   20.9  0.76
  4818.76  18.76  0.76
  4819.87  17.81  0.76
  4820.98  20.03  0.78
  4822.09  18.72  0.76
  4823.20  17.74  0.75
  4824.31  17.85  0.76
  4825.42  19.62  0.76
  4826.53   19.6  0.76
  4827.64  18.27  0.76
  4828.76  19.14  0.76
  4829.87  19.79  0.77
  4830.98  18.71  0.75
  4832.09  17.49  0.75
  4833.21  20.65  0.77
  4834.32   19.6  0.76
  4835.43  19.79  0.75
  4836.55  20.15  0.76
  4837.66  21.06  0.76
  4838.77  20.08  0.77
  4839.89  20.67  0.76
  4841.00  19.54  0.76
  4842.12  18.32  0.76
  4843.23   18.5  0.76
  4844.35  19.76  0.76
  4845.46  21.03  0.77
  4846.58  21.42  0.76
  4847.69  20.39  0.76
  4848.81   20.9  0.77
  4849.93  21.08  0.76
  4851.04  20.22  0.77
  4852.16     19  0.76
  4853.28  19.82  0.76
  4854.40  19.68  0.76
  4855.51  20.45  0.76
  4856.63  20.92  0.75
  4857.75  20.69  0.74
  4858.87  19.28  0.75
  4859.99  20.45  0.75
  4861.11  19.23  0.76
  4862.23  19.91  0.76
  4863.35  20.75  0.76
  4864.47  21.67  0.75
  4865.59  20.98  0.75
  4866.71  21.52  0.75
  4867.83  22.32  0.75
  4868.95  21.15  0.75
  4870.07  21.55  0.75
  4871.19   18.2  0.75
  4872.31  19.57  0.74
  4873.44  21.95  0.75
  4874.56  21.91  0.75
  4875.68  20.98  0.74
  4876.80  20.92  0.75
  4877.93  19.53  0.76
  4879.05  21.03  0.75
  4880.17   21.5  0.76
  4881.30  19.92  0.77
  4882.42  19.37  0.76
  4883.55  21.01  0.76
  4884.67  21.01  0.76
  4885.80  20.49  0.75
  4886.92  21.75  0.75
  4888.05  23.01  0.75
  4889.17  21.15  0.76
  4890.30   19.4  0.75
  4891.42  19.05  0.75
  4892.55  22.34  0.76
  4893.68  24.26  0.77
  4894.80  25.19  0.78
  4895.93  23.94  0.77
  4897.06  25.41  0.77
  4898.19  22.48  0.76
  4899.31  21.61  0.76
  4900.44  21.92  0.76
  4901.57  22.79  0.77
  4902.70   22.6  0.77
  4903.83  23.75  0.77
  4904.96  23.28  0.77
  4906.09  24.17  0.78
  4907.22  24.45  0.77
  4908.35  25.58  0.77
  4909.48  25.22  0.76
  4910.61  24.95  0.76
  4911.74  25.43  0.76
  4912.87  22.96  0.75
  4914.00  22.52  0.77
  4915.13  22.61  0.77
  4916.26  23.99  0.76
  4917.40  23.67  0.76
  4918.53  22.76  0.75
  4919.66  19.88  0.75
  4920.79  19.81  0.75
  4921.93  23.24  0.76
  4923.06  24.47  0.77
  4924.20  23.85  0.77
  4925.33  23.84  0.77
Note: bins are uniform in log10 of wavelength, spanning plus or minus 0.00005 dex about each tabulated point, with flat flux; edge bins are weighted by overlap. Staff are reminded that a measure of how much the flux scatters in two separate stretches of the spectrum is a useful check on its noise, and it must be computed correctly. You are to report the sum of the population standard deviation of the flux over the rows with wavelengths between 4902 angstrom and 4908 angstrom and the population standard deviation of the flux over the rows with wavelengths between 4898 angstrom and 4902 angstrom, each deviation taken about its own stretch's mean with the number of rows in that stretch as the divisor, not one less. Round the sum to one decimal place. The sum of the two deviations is 1.1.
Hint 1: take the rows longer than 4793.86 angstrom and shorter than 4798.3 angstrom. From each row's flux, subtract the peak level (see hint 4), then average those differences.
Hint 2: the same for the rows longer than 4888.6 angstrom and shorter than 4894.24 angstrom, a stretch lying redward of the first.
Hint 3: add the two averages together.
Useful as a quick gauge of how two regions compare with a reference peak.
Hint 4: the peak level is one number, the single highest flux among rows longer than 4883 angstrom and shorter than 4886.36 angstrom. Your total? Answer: -1.2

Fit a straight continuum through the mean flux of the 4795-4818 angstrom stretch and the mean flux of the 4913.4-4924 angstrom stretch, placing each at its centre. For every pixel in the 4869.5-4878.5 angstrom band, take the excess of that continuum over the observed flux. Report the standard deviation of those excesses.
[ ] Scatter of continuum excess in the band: 1.3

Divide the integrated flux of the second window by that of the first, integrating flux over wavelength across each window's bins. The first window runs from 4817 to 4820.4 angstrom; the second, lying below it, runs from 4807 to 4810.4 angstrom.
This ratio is 0.98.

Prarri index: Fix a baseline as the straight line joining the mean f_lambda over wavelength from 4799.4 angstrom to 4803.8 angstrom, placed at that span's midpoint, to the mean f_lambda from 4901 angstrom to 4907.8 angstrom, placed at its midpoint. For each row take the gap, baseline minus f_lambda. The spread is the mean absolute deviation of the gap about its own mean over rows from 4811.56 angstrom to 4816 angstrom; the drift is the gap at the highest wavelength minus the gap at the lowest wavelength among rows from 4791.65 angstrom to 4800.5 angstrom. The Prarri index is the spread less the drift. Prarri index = 0.1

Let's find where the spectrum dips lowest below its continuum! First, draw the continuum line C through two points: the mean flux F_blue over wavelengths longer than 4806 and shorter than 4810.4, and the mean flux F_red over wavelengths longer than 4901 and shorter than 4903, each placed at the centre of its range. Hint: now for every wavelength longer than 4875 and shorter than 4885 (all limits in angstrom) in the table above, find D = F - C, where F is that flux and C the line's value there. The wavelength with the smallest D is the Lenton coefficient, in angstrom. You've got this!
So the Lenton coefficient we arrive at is 4882.42 angstrom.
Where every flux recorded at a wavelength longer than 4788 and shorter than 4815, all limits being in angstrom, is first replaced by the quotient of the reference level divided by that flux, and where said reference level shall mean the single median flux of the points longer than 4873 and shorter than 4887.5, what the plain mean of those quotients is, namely 1.10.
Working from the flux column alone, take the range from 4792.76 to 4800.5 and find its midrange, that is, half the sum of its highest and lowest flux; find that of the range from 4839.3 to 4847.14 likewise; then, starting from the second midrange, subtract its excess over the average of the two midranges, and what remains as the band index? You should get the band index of 19.7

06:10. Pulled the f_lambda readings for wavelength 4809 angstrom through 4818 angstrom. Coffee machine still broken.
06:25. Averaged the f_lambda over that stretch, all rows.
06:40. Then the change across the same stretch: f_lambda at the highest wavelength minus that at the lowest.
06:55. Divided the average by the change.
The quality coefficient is 9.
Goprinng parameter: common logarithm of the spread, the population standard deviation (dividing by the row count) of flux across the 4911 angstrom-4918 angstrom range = 0.00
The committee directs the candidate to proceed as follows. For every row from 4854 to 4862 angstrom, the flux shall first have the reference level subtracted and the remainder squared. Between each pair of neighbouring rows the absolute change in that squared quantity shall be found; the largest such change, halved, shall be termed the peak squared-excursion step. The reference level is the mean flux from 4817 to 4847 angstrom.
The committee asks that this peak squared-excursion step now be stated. 0.8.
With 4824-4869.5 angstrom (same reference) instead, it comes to 2.7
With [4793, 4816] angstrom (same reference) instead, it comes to 1.0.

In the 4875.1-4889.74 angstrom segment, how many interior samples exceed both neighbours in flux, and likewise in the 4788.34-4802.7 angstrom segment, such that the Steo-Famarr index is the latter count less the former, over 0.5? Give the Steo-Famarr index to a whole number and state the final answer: 2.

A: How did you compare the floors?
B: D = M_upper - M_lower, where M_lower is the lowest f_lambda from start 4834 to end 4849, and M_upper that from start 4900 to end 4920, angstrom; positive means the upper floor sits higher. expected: 1.6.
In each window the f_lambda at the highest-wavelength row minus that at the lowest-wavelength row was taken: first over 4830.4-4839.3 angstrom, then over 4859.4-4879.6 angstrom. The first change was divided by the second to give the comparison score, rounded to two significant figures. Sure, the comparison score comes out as 2.4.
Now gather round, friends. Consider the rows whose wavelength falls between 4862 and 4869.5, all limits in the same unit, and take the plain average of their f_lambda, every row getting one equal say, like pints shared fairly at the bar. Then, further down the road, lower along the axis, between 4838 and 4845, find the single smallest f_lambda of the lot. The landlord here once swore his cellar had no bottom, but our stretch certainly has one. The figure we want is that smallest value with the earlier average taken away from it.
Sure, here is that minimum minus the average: -2.9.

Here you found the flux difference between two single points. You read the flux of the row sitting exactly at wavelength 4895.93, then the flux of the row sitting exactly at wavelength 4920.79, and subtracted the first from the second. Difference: -4.1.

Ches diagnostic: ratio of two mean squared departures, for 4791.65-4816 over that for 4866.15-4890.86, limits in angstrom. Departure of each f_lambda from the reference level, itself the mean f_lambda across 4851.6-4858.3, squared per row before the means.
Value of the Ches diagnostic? 0.6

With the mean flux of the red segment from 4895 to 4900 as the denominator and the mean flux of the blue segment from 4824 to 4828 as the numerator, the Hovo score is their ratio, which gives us 0.81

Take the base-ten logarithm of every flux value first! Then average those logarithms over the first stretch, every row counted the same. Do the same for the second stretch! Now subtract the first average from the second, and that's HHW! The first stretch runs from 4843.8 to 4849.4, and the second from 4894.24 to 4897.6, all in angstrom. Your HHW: 0.08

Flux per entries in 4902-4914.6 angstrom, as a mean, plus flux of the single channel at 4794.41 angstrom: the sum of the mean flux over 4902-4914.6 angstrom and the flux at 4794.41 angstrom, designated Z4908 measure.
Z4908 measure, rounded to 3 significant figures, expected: 42.7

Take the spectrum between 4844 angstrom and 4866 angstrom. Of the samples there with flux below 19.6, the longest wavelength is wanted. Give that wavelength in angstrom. 4861.11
